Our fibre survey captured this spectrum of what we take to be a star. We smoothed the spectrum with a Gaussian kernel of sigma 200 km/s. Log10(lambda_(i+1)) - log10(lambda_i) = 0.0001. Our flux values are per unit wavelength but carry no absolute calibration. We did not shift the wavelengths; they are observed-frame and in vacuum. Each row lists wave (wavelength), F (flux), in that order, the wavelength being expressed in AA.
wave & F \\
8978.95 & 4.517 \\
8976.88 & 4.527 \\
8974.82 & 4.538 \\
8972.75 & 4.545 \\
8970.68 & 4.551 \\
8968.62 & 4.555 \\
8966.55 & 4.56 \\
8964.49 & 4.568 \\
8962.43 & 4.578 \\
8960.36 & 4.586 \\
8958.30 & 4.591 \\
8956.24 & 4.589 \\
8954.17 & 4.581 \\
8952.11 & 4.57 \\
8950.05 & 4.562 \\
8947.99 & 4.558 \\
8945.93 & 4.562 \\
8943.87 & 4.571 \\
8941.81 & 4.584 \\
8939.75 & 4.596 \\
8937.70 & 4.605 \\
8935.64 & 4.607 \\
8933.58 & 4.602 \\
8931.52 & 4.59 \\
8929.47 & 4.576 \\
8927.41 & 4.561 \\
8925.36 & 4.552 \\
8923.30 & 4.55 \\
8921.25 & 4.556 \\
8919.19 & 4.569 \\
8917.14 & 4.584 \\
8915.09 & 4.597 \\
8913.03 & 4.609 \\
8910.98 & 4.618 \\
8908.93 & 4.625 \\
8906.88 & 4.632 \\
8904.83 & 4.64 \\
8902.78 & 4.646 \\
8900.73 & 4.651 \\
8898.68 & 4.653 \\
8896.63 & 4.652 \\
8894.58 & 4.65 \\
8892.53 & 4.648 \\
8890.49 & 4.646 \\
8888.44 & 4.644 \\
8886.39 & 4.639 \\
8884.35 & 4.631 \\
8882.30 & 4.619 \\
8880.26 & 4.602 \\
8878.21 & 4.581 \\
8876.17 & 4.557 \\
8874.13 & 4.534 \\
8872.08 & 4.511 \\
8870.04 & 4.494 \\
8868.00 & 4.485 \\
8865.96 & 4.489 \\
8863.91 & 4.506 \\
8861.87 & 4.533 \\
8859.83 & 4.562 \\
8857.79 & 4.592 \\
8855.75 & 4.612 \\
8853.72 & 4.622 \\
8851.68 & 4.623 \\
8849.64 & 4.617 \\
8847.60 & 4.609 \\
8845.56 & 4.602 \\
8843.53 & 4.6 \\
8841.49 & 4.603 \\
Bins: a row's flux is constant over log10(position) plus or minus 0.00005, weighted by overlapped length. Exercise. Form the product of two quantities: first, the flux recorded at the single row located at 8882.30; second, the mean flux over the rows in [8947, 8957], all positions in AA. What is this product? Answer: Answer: 21.1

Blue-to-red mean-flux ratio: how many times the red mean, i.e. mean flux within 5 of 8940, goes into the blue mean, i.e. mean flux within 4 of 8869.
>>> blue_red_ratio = 0.98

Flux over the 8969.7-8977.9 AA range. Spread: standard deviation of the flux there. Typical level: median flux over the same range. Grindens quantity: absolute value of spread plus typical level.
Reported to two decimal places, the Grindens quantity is 4.55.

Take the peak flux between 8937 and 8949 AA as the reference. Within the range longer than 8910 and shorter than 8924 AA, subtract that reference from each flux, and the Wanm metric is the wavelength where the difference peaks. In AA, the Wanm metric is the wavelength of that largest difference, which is 8910.98 AA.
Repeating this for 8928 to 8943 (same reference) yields 8935.64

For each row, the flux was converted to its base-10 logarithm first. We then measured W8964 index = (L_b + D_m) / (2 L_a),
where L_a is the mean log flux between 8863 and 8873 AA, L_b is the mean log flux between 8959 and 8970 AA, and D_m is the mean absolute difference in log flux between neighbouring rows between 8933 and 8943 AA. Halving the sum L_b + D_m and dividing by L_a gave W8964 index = 0.506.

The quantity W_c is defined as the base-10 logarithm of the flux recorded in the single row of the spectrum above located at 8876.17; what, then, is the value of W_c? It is 0.659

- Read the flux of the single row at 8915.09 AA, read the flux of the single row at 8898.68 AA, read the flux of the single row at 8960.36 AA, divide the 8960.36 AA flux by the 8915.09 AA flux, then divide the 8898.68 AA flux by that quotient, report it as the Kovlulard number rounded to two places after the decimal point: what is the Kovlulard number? 4.66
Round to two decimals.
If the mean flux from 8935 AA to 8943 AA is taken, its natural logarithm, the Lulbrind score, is 1.53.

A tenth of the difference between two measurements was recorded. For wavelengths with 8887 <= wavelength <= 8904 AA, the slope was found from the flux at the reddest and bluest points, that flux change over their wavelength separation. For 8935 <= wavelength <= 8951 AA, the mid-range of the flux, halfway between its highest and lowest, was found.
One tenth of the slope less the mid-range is -0.458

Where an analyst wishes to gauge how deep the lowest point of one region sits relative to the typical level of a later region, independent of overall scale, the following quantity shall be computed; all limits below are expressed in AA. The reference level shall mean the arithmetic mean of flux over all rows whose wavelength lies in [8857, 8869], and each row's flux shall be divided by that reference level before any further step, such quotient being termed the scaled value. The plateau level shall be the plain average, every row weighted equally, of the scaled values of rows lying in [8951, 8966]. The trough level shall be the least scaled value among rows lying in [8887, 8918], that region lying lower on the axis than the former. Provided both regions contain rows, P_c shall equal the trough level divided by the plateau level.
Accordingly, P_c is 1.00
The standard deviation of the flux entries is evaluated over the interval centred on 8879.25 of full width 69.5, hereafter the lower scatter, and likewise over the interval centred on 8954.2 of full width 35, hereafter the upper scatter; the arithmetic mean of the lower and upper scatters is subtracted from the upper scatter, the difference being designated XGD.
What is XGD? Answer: -0.019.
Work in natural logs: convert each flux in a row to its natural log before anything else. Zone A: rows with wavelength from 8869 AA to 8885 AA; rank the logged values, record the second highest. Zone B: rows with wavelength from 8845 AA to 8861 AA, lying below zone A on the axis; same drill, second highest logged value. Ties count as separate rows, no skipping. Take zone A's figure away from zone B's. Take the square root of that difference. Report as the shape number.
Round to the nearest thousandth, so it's 0.025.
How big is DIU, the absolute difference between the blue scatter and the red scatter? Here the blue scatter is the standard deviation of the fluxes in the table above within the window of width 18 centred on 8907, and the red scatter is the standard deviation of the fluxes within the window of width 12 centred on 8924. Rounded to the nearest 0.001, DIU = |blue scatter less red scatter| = 0.009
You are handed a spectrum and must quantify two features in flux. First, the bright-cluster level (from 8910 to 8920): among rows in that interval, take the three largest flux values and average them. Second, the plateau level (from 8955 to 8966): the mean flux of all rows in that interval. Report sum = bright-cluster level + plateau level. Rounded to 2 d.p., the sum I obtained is 9.19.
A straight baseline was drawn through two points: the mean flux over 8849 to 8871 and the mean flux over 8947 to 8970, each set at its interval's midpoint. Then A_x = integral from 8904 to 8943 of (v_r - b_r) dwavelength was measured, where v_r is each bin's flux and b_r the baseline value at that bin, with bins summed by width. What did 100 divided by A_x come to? 103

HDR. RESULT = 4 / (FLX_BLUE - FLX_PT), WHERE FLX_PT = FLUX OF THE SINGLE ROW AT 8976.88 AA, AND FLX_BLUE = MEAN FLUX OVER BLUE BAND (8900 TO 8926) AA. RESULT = 53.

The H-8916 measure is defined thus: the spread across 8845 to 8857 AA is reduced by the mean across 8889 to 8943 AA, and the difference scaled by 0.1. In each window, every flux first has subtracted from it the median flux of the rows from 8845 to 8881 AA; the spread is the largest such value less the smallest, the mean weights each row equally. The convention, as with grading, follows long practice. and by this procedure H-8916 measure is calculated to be -0.0015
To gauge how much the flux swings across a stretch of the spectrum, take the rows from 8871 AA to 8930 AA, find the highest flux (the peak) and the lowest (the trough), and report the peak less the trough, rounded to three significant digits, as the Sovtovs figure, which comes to 0.142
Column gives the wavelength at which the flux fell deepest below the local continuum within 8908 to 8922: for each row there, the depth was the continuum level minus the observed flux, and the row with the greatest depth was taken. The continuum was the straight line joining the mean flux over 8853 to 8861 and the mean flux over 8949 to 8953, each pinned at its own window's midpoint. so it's 8921.25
